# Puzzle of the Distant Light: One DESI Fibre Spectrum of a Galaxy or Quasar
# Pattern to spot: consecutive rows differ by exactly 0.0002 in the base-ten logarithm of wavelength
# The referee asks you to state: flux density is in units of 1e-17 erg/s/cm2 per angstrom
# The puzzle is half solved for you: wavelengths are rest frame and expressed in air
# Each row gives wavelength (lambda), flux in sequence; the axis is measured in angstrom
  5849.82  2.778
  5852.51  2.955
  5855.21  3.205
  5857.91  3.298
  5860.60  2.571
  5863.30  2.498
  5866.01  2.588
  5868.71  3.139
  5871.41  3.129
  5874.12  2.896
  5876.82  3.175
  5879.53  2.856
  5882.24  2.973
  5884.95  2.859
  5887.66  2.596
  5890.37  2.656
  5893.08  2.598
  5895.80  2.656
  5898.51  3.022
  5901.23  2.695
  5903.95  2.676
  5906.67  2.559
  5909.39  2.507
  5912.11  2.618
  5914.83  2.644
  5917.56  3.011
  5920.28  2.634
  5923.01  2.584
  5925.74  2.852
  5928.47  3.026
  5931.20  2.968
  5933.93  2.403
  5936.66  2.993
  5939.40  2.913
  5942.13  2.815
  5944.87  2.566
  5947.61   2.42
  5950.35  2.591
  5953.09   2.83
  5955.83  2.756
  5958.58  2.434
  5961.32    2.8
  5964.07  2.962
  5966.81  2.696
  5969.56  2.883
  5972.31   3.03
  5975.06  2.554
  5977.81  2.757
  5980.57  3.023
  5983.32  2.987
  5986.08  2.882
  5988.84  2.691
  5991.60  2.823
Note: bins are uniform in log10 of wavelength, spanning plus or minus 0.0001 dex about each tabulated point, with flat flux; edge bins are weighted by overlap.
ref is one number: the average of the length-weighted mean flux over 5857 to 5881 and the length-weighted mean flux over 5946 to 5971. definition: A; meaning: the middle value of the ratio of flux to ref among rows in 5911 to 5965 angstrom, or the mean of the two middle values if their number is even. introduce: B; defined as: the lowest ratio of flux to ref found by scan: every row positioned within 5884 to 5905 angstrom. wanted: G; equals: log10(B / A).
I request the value -0.029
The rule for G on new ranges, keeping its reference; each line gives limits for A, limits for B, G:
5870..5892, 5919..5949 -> -0.078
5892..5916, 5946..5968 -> -0.038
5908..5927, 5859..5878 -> -0.023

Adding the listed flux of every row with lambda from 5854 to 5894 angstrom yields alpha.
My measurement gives 43.0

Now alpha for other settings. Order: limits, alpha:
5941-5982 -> 41.1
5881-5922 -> 40.7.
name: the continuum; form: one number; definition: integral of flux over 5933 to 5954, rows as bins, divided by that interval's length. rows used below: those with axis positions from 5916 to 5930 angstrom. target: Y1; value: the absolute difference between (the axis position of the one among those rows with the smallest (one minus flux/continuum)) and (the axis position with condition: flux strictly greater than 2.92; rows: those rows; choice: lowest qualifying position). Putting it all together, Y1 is 10.9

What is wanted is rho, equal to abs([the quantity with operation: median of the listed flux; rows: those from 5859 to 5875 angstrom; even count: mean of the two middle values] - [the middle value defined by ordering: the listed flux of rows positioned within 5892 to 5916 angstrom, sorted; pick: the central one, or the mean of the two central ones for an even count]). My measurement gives 0.10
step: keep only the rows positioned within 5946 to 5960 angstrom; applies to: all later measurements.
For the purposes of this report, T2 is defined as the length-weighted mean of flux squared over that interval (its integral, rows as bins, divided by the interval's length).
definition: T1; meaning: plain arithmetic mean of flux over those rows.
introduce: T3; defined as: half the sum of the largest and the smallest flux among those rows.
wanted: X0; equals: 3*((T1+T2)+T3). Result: 36.2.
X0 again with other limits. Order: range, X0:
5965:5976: 40.5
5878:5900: 40.0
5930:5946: 39.7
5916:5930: 40.8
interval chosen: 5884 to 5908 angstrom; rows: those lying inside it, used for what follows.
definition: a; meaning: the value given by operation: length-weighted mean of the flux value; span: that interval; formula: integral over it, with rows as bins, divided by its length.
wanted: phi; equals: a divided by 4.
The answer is 0.675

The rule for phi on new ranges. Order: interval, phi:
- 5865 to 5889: 0.729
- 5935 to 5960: 0.675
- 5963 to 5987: 0.716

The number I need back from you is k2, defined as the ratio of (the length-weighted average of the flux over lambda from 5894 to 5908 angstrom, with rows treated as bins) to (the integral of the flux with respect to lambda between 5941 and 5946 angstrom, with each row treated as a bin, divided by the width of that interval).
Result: 1.01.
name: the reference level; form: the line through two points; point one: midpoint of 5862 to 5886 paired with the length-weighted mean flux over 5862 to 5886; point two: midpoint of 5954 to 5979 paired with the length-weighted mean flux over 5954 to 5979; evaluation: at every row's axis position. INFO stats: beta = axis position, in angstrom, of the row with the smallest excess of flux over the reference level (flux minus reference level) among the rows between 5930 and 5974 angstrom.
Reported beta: 5933.93 angstrom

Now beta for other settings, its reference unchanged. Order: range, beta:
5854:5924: 5863.30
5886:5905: 5887.66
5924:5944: 5933.93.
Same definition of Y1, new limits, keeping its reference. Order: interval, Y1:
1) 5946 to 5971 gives 0.0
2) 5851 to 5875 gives 5.4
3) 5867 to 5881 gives 8.1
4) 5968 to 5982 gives 0.0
